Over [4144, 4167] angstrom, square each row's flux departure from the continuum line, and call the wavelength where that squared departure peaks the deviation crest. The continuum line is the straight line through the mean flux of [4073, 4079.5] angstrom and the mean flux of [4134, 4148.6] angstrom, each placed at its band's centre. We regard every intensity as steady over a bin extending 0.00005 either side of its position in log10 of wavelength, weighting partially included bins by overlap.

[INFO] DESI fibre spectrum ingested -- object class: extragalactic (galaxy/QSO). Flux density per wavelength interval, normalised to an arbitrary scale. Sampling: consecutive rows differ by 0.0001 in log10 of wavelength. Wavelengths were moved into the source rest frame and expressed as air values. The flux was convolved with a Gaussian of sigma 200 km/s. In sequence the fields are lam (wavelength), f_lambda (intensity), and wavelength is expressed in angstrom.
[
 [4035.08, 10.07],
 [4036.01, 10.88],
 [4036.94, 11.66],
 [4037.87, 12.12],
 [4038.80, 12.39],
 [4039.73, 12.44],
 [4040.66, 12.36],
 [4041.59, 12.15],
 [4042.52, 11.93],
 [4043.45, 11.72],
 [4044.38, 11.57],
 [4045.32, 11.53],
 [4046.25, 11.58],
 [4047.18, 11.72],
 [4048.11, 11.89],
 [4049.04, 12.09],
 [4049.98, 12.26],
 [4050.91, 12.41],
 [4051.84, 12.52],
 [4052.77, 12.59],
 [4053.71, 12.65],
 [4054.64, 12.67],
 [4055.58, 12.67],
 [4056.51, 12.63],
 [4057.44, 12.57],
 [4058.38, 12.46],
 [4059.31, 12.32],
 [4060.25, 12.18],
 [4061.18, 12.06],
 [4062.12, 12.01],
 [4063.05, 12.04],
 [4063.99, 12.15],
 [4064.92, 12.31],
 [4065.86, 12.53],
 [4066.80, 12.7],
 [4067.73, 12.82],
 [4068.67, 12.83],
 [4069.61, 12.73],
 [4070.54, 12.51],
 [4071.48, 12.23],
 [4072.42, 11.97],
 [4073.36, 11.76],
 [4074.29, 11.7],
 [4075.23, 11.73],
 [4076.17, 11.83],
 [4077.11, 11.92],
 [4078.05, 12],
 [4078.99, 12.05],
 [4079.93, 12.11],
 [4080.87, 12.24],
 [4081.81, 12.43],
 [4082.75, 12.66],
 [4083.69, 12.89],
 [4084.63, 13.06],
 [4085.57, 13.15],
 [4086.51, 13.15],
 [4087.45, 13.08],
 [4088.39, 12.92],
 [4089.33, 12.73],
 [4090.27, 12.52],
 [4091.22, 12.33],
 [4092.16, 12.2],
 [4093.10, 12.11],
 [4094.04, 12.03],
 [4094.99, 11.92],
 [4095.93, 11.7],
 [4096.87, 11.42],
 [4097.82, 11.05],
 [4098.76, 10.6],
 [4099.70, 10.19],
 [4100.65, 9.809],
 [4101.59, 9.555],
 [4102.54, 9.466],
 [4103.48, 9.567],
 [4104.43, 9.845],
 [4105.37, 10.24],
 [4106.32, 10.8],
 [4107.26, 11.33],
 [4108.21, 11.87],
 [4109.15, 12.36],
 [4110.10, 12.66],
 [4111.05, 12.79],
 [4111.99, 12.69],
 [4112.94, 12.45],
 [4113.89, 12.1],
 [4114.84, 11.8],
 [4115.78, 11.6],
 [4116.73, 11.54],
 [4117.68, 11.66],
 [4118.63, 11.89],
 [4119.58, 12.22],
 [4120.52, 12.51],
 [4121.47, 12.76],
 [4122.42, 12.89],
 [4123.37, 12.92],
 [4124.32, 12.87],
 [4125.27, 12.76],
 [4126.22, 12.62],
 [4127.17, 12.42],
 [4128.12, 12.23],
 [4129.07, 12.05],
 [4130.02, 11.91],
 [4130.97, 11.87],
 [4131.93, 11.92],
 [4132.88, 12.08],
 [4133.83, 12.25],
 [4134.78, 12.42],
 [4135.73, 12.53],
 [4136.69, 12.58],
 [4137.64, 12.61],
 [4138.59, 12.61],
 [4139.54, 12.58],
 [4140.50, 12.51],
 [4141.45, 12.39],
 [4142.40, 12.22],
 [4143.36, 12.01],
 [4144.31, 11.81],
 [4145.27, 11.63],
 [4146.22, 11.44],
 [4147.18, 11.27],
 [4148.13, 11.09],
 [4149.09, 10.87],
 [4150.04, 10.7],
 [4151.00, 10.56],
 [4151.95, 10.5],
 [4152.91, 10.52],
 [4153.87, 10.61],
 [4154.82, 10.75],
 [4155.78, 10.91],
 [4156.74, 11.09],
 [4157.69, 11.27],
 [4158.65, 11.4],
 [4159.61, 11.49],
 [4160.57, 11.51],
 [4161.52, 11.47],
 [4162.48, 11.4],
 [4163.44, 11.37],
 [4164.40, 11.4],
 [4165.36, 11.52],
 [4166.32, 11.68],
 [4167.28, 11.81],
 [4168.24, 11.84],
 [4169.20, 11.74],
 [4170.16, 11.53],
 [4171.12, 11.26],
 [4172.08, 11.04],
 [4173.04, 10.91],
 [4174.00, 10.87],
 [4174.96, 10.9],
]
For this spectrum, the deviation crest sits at 4151.95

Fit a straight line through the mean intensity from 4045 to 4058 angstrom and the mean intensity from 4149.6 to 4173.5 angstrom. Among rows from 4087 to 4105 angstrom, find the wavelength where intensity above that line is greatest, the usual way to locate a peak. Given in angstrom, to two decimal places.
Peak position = 4087.45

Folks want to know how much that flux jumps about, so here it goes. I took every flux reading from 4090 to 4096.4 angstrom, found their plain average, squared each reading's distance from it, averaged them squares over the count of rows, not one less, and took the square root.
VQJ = 0.25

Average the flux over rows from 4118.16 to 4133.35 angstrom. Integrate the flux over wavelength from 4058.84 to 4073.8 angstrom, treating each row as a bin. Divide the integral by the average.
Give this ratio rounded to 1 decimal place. 14.9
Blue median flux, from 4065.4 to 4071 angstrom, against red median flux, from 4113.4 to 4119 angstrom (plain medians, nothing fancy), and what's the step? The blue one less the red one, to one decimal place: 1.0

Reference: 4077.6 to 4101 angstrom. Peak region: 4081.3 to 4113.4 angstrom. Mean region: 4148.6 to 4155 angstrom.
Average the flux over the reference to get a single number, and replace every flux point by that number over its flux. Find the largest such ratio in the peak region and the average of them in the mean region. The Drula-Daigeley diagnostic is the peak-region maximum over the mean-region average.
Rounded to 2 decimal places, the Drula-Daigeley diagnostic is 1.12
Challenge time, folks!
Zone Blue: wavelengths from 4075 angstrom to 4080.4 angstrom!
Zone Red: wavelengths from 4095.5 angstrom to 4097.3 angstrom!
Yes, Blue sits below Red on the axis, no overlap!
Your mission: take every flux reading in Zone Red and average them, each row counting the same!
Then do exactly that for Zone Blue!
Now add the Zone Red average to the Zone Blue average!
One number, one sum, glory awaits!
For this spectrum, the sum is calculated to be 23.5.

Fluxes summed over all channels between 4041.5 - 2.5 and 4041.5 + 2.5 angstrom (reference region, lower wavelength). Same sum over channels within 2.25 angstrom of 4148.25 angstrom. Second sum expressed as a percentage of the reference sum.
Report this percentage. 91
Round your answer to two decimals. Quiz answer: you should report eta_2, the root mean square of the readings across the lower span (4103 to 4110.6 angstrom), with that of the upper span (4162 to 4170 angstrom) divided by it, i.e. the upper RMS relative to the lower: 1.04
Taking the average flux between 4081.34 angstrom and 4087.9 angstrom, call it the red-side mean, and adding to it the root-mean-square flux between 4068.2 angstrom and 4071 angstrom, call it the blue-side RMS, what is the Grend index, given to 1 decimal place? 25.6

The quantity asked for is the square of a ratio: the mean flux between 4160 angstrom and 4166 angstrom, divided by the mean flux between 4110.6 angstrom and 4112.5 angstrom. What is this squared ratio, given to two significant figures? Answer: 0.81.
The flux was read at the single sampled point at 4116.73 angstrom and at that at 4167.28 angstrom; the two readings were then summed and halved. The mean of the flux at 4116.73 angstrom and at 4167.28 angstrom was 11.7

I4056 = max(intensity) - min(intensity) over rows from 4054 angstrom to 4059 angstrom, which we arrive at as 0.2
